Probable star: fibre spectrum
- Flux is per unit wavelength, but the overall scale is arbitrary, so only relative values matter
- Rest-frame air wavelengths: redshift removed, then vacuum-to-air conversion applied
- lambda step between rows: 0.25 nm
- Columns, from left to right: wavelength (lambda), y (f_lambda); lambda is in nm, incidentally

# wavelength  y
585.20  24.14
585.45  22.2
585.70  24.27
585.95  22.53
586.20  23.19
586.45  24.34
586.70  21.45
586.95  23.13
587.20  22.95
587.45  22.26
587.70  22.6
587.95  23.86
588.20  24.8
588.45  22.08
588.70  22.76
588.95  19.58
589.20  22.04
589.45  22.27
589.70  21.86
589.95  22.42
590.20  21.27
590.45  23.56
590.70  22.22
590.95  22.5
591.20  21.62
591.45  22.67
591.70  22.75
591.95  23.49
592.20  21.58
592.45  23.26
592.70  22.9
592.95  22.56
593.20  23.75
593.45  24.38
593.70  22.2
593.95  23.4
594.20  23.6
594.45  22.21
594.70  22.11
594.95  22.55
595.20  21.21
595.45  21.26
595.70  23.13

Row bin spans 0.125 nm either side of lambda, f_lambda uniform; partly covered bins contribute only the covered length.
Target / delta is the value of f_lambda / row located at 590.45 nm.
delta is 23.56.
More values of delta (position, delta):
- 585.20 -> 24.14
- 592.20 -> 21.58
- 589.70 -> 21.86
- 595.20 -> 21.21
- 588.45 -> 22.08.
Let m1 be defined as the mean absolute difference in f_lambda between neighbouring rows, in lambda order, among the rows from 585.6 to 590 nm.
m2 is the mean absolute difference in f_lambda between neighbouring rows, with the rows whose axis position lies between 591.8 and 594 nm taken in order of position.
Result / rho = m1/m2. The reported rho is 1.1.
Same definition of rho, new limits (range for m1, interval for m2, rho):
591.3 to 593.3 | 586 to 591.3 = 0.7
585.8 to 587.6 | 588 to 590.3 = 0.8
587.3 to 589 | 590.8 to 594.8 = 1.6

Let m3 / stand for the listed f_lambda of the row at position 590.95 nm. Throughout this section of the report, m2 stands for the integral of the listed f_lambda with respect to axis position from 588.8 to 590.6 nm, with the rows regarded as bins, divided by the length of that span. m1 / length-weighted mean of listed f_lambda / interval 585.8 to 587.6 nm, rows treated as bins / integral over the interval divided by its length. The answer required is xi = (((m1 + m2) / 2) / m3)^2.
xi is 0.99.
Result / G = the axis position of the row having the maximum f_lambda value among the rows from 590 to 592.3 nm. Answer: 590.45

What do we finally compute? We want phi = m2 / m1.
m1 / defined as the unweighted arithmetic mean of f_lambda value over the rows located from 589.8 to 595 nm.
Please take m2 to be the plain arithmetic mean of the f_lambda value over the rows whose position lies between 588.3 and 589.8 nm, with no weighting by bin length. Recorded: 0.96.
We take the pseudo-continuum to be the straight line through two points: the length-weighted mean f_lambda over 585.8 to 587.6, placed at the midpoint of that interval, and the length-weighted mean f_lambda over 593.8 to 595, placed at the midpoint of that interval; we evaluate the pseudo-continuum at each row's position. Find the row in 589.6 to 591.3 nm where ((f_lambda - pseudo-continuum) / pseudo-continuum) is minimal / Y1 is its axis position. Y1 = 590.20 nm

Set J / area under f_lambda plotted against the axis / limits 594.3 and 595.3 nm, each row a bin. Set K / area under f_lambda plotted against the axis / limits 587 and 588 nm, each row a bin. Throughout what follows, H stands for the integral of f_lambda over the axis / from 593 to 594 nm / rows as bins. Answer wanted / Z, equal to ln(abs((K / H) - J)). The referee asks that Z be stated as 3.05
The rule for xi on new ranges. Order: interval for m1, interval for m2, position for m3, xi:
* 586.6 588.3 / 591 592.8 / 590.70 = 1.05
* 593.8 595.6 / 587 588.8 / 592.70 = 0.98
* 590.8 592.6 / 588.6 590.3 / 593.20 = 0.87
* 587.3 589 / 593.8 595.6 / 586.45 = 0.86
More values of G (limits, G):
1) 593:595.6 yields 593.45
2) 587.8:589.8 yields 588.20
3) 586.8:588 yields 587.95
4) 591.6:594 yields 593.45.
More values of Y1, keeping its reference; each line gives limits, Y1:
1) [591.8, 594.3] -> 592.20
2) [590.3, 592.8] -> 592.20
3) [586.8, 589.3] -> 588.95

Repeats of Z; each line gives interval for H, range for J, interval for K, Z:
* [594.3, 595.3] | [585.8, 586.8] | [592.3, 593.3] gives 3.09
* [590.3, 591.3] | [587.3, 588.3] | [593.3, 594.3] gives 3.10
